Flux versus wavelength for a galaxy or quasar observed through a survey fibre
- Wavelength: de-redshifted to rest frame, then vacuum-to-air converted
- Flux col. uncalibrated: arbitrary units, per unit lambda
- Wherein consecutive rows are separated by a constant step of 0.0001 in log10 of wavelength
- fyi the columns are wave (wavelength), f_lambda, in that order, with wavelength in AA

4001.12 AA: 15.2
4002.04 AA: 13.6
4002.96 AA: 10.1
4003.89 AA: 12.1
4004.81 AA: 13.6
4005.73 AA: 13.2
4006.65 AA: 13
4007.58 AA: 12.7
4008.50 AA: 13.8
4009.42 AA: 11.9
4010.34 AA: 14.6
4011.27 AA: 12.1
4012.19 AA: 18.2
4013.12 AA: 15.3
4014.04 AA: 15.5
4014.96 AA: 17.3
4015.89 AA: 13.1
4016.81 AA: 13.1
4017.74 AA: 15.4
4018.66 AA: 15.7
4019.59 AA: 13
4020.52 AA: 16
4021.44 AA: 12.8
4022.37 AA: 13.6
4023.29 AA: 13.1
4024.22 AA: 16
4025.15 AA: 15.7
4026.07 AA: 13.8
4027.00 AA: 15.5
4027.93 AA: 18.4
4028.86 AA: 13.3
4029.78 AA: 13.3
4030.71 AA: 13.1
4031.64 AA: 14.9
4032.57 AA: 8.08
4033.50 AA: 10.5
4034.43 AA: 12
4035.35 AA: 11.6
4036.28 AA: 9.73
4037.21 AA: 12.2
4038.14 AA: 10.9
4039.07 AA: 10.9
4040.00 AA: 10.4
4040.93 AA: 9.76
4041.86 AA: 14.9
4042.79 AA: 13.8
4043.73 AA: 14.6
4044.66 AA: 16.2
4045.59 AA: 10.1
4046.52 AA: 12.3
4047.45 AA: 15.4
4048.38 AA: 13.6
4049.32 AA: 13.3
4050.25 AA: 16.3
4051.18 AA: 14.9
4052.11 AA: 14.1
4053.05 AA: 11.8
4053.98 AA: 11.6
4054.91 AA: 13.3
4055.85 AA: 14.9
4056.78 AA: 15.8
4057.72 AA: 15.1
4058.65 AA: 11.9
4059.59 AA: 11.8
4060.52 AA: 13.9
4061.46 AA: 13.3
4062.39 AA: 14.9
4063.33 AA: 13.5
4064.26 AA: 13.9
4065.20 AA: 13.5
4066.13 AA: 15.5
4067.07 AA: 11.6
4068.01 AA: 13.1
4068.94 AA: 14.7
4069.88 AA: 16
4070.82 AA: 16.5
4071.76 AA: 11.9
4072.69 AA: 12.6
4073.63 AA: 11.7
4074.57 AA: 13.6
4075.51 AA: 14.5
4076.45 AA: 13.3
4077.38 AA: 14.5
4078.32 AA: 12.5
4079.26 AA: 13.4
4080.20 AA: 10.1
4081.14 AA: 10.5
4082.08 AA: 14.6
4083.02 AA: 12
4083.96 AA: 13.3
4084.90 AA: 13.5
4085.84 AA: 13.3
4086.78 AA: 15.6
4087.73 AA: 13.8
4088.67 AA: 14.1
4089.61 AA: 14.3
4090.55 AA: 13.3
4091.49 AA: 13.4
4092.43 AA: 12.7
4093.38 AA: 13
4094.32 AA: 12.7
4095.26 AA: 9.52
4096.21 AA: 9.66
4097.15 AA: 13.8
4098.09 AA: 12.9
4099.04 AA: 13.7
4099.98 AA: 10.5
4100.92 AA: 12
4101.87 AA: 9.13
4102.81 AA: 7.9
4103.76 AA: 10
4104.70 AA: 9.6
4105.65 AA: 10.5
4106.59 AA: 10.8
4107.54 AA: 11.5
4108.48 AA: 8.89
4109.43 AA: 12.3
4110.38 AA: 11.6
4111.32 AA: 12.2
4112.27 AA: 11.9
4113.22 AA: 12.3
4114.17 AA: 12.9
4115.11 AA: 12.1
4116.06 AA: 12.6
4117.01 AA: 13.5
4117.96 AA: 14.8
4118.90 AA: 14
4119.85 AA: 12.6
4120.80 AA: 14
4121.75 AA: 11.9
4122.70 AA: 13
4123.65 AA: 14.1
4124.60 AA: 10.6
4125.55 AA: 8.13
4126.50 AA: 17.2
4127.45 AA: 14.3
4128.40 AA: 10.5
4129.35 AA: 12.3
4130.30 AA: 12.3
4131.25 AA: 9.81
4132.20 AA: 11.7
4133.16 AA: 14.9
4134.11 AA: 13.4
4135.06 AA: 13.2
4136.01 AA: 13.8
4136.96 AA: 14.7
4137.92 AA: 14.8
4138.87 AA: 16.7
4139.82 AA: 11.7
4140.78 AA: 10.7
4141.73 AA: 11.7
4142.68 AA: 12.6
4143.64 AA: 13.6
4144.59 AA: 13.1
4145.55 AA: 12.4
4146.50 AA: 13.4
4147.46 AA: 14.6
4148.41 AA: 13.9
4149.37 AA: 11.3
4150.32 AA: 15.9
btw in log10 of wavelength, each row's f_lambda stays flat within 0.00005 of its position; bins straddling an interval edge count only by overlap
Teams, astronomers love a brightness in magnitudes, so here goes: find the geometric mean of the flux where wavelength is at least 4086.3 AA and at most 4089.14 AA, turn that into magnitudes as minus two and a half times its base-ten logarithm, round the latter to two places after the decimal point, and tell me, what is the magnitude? -2.90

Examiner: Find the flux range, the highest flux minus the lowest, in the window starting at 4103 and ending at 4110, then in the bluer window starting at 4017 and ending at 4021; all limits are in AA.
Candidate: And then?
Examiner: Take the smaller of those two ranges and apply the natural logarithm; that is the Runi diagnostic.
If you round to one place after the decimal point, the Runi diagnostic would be 1.1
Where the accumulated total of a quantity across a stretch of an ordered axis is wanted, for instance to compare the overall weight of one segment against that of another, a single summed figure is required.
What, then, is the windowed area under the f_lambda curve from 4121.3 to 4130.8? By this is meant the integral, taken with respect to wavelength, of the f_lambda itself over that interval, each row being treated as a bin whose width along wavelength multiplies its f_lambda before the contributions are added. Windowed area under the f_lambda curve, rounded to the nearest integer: 118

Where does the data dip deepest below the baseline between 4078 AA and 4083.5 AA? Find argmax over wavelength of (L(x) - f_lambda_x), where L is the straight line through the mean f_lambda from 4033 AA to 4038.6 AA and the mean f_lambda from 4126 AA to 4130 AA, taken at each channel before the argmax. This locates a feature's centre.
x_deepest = 4080.20 AA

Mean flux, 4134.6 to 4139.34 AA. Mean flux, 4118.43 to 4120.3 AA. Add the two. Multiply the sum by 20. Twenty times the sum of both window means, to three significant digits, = 559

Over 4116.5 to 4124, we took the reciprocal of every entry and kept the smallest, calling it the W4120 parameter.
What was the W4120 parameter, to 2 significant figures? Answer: 0.068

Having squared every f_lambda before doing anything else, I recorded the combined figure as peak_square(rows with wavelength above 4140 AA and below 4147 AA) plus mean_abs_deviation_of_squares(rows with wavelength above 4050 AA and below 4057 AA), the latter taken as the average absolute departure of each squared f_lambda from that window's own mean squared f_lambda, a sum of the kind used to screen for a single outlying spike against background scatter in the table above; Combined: 224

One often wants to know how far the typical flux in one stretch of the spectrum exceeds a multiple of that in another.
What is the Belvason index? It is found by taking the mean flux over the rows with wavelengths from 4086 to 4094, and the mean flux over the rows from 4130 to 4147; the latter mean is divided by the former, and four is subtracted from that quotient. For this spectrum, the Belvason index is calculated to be -3.05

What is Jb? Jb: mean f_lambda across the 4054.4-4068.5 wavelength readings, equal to 13.7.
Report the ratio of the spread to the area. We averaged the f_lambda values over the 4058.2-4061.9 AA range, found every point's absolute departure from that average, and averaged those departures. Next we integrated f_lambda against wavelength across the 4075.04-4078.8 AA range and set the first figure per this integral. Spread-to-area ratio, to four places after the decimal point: 0.0170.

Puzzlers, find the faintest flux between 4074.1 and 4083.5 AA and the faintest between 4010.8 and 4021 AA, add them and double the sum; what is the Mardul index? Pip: 44.4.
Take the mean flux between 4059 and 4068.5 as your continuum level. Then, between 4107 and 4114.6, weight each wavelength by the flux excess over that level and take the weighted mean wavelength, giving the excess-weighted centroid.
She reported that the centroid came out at 4110.0 AA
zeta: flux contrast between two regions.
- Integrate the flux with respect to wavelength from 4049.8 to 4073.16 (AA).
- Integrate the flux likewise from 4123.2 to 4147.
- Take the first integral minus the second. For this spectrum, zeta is 18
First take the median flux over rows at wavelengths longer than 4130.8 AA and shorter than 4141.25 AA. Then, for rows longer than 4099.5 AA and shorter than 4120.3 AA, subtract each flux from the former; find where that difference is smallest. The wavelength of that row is 4117.96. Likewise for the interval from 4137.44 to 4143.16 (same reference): 4138.87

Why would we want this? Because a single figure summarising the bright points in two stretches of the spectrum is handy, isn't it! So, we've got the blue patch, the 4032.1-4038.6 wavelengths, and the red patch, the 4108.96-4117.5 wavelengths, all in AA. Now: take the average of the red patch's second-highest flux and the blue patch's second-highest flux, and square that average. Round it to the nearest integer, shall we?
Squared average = 155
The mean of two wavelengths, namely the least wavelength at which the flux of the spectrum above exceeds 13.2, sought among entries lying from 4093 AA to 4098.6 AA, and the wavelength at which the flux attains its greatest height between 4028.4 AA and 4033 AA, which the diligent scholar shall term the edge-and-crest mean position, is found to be 4064.4 AA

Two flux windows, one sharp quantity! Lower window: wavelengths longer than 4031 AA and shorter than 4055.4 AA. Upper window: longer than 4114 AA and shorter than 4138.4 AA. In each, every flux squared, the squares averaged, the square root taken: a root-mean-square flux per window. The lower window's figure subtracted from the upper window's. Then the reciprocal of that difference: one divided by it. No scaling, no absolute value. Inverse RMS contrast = 3.0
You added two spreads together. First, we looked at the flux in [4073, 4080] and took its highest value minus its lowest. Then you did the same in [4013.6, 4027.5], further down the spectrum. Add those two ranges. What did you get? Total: 7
